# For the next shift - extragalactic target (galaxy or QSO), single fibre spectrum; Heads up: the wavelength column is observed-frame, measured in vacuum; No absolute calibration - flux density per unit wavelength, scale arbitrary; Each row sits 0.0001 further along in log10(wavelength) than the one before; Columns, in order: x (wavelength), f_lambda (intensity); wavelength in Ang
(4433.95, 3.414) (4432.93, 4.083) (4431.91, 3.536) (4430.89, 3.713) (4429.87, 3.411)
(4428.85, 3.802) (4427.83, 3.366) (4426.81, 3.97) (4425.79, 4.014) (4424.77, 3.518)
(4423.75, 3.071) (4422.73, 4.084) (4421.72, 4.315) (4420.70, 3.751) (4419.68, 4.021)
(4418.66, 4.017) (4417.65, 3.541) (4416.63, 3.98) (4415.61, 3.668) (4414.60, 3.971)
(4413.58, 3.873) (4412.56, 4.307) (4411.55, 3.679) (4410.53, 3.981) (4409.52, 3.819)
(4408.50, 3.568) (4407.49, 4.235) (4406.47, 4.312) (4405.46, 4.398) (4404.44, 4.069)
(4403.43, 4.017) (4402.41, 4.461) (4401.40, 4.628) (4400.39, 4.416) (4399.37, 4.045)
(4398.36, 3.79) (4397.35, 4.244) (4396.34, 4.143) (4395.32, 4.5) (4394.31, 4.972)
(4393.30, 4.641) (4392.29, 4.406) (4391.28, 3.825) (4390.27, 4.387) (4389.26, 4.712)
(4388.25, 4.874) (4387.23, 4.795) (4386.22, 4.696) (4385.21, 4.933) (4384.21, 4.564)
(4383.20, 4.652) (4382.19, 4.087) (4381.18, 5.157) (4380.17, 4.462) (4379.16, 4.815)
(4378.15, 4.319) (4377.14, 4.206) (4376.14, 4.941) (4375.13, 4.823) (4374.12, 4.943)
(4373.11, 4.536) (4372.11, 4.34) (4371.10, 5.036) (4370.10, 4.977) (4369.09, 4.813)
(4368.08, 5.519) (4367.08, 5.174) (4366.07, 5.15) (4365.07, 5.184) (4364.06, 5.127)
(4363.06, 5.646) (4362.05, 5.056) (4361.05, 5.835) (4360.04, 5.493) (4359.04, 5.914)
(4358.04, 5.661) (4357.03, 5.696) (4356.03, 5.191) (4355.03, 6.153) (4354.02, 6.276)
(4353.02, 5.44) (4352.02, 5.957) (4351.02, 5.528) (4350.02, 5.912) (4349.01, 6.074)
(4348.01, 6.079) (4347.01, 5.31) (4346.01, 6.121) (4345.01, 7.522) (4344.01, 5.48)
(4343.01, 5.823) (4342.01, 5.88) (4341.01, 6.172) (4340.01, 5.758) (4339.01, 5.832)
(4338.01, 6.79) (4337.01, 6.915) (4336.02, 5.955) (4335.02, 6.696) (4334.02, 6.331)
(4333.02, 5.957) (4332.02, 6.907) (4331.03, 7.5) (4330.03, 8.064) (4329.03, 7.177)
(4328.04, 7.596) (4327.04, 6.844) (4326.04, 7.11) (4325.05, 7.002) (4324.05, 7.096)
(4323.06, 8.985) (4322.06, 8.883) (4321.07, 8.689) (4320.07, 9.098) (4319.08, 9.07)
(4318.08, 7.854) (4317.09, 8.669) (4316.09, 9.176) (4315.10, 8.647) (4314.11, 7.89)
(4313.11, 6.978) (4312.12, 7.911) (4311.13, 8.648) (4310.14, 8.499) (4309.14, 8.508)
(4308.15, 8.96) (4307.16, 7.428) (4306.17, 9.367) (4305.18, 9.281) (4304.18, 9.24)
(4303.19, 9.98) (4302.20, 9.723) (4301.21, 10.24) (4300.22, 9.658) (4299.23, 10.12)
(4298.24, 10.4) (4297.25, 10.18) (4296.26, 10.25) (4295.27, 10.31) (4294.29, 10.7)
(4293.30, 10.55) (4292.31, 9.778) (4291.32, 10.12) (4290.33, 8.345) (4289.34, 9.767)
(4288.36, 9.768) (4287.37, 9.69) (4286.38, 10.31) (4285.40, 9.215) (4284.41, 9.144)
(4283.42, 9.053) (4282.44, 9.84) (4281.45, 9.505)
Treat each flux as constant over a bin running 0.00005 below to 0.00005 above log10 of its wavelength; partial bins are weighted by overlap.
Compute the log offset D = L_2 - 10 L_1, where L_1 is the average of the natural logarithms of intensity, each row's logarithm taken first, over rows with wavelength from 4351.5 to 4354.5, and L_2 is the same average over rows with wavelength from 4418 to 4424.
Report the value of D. -16.4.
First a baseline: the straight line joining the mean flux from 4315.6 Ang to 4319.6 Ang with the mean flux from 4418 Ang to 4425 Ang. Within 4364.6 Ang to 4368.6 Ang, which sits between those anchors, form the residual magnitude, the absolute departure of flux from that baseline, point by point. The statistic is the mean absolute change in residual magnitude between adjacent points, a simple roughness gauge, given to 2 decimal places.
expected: 0.16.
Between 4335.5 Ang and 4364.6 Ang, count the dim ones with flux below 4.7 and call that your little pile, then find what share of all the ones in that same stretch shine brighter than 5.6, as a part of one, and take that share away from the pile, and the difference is -1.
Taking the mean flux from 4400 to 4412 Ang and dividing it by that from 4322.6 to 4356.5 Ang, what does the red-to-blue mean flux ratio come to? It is 0.64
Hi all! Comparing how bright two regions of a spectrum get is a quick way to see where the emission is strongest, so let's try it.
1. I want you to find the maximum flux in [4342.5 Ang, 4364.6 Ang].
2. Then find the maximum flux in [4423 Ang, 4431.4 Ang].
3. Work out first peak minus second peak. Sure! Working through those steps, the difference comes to 3.5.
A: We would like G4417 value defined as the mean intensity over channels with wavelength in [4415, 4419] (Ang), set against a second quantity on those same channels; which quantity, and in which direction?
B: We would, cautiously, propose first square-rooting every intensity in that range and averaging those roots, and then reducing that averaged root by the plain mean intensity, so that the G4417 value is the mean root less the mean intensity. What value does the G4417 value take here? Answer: -1.9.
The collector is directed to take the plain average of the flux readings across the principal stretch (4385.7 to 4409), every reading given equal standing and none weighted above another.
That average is 4.4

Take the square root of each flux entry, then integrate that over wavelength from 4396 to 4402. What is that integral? 12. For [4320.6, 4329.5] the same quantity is 25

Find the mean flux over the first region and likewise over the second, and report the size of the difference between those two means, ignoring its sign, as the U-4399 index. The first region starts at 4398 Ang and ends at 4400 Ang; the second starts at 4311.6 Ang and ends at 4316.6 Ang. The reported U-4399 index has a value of 4.2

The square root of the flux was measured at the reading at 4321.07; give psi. 2.9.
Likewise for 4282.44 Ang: 3.1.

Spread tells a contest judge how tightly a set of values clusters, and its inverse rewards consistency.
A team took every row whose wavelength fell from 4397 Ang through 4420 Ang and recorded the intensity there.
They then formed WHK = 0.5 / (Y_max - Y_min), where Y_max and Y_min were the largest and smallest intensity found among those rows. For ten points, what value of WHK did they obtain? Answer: 0.46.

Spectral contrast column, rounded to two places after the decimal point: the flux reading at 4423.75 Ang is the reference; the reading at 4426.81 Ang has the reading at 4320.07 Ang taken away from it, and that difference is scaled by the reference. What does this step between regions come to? -1.67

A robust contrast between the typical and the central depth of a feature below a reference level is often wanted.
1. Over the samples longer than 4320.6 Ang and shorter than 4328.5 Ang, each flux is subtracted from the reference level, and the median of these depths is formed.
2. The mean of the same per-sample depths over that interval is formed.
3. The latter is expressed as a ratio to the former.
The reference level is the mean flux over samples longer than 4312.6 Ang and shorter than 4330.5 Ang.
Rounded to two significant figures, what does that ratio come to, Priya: 0.39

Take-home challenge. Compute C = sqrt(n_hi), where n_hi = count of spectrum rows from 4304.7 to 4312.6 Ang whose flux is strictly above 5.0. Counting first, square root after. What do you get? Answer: 2.8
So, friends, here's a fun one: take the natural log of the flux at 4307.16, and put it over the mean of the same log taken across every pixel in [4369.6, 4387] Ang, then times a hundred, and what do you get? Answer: 130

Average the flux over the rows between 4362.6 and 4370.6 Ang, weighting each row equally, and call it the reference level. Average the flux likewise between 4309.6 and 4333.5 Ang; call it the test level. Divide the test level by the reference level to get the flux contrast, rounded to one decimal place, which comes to 1.5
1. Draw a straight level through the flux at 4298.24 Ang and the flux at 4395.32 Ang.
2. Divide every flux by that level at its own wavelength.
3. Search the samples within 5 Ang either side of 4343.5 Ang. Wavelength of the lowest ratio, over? 4347.01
